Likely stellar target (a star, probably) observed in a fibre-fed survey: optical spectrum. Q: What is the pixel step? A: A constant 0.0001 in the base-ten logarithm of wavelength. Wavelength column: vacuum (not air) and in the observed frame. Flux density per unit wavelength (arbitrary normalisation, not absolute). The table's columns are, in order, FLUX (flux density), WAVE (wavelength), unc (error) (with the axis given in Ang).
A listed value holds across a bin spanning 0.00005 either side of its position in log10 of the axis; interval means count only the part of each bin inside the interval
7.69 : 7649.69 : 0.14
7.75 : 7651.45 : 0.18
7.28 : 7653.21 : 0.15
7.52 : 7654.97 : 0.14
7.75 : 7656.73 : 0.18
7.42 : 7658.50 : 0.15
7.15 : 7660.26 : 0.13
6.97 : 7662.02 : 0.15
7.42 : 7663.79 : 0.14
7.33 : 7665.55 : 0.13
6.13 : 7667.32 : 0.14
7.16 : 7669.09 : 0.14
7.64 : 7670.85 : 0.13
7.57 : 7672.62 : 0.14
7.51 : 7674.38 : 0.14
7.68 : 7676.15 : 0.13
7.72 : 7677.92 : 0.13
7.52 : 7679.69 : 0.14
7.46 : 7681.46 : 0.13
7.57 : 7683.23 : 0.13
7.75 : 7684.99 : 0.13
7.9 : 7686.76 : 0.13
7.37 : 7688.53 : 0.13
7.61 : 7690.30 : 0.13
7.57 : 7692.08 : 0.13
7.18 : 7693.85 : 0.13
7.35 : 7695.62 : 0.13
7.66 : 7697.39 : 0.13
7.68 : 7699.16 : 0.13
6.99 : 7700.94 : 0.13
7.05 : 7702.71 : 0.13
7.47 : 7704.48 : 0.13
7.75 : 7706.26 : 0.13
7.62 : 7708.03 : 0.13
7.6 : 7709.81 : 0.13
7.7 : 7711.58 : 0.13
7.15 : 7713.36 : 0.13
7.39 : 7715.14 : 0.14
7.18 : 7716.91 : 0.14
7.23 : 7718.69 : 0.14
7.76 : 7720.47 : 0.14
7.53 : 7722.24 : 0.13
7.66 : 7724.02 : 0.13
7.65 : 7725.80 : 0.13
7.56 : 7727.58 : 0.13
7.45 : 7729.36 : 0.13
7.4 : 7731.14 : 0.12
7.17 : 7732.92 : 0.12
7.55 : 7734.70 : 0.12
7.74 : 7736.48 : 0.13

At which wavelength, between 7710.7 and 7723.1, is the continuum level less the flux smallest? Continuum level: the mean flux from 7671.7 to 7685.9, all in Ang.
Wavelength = 7720.47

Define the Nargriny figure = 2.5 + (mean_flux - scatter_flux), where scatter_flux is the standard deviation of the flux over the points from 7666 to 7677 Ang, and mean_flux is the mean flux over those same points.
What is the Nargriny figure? 9.2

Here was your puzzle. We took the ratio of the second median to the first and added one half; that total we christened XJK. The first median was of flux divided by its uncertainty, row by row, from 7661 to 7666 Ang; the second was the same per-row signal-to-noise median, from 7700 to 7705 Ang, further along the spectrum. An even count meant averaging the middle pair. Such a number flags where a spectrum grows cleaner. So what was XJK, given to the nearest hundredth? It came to 1.52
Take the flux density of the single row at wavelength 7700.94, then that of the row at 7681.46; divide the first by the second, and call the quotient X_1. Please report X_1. 0.94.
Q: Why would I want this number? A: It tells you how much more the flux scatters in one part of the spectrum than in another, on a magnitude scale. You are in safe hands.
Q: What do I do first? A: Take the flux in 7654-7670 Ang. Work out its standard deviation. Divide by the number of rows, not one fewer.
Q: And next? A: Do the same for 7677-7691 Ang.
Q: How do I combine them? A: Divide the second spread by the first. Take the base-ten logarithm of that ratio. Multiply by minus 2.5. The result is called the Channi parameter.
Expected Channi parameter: 1.1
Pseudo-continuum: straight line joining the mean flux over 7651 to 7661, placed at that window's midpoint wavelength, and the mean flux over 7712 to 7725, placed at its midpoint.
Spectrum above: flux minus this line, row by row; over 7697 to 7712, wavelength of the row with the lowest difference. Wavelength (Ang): 7700.94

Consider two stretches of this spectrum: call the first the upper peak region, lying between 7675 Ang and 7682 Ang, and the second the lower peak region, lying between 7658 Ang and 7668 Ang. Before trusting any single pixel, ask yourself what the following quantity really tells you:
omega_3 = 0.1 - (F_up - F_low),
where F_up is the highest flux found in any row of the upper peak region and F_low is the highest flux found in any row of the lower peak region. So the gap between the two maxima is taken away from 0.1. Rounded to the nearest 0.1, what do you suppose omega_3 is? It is -0.2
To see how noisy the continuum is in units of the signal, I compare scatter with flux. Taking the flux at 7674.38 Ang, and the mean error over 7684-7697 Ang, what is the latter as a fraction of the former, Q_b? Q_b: 0.017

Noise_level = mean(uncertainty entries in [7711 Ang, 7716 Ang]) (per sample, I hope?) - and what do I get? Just 0.133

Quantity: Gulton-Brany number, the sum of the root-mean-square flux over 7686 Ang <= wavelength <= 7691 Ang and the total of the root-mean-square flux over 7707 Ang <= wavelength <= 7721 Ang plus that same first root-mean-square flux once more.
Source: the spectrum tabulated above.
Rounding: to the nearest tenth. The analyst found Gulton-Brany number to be 22.7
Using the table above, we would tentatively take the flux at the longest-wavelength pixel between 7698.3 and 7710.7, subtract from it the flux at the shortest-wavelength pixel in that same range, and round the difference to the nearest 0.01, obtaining -0.08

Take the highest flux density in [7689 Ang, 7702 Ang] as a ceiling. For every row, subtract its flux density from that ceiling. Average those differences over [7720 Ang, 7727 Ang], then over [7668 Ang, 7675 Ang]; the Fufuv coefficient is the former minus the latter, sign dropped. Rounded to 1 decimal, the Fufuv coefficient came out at 0.2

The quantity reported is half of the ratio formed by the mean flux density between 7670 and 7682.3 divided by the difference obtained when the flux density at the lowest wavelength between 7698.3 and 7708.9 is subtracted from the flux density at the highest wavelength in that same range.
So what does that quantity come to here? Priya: -63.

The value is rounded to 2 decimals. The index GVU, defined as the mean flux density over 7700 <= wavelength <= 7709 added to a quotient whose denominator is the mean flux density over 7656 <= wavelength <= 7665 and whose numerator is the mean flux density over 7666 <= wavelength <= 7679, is 8.38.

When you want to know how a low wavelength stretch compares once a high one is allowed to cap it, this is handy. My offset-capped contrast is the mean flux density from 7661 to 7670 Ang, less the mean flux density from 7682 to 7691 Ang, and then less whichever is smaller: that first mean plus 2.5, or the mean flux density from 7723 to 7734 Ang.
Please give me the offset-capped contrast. -8.12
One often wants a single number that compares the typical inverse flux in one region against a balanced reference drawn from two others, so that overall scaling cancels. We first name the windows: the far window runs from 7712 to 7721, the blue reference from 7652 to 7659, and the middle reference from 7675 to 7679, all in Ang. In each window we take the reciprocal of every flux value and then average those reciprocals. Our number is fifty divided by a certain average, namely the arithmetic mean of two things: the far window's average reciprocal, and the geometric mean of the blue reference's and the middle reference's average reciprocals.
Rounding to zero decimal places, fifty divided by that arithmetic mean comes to 373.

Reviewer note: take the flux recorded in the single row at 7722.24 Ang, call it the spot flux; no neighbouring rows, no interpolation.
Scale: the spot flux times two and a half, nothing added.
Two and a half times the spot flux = 18.8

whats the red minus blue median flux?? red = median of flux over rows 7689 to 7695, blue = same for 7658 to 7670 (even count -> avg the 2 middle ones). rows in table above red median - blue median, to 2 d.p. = 0.41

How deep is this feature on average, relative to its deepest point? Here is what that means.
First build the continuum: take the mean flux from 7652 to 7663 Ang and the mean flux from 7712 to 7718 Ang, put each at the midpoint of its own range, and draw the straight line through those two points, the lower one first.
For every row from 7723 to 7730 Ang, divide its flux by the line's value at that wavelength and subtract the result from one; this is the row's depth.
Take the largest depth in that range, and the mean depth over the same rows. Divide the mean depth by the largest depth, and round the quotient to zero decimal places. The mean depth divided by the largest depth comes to 2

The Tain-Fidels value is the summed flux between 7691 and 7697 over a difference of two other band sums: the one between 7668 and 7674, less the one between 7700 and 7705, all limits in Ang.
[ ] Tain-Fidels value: 26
